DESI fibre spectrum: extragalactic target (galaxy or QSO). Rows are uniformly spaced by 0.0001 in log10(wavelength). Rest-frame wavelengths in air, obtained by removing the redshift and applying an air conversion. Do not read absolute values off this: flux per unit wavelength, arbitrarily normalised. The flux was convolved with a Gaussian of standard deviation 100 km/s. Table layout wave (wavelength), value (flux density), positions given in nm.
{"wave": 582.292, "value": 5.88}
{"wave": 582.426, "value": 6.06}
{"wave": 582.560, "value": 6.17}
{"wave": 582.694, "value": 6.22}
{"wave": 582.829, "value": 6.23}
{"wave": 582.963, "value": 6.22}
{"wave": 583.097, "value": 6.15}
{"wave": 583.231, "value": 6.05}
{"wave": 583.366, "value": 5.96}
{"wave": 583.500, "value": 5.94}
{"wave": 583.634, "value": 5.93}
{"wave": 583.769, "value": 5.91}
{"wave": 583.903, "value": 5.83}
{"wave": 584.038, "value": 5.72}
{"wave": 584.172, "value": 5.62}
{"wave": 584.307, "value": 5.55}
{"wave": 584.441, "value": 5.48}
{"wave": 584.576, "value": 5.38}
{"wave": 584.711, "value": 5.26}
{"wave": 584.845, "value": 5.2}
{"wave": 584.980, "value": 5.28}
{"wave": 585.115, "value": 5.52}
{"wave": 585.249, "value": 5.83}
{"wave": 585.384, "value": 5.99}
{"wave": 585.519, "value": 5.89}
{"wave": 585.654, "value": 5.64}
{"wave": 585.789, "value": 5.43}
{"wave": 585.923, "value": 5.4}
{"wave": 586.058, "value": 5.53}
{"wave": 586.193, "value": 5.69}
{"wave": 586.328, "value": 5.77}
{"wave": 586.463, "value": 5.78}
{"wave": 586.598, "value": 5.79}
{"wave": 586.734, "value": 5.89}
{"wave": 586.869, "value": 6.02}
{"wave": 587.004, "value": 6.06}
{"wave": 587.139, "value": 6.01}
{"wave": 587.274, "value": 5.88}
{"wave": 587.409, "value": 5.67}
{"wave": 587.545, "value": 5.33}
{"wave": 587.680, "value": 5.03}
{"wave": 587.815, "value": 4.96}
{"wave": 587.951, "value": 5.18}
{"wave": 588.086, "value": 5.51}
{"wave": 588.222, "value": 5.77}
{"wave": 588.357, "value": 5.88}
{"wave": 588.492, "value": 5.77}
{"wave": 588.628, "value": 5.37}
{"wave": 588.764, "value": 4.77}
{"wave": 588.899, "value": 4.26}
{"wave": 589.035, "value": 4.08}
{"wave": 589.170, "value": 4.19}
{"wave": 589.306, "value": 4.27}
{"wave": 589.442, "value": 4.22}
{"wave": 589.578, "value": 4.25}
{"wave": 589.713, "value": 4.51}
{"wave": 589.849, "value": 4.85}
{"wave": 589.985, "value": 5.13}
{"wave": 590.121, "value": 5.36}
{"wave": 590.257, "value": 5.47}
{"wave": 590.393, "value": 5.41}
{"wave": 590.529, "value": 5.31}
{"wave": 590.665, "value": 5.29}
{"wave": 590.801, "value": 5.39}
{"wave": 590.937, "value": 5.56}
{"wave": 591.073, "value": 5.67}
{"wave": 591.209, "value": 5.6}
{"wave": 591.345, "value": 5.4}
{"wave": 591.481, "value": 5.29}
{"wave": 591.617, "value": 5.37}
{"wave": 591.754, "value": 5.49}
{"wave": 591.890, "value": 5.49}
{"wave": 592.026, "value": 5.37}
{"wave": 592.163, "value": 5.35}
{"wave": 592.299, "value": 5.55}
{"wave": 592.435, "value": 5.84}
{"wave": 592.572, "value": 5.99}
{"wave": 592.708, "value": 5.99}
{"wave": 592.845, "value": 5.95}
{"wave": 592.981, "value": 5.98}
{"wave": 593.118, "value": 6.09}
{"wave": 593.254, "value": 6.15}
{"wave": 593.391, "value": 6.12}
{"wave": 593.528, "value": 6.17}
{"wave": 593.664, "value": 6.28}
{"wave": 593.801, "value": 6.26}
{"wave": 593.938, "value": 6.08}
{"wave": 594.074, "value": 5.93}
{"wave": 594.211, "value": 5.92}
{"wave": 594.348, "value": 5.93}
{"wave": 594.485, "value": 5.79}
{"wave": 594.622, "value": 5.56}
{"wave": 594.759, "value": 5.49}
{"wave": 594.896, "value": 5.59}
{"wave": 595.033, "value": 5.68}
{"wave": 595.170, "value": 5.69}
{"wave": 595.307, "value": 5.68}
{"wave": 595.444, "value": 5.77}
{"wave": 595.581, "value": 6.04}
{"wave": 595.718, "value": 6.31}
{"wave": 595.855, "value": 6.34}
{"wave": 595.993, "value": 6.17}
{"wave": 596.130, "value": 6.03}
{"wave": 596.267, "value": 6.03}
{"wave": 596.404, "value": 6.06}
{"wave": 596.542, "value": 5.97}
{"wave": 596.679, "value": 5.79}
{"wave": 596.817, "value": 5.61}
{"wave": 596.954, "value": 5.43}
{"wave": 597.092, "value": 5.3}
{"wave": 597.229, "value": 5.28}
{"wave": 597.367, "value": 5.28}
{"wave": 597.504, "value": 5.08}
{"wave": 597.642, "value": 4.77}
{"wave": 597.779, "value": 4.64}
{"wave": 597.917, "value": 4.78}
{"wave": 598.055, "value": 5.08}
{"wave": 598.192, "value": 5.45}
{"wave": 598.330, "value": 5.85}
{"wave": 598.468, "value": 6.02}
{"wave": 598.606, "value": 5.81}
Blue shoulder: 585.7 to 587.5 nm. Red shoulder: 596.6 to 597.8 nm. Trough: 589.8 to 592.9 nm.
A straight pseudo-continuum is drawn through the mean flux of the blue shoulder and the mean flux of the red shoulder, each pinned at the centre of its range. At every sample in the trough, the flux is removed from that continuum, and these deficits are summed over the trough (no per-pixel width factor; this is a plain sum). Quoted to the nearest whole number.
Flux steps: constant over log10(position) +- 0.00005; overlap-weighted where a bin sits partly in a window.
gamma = 1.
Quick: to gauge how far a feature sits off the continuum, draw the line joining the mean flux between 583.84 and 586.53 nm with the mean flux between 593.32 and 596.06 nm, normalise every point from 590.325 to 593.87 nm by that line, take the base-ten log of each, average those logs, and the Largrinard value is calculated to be -0.011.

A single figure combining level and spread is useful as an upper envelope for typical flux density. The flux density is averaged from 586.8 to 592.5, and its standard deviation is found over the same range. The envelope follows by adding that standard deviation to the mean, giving 5.8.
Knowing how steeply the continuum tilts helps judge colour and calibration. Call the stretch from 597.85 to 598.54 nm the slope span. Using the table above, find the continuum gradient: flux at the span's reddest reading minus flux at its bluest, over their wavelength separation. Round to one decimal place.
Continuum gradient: 2.3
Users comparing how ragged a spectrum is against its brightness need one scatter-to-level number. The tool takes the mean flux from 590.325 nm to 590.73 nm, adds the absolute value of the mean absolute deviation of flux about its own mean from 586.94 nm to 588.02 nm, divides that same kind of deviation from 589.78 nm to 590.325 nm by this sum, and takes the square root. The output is 0.193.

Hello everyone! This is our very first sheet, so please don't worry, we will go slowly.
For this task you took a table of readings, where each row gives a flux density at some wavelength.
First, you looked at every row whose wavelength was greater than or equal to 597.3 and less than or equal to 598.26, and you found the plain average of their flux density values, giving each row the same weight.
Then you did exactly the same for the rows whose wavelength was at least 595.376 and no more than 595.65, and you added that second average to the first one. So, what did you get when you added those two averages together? 10.9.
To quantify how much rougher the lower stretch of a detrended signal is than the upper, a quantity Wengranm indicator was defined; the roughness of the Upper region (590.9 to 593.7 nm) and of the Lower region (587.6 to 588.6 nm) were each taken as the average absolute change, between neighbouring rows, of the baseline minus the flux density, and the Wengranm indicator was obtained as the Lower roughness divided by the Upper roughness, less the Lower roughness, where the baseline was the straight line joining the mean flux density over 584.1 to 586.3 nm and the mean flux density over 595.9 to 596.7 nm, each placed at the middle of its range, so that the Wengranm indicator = 1.7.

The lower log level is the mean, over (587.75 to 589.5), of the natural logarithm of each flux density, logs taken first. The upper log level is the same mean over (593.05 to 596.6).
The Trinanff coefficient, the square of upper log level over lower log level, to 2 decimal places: 1.26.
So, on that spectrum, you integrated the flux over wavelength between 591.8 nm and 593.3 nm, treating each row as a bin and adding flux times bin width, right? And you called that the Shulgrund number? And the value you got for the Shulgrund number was 8.7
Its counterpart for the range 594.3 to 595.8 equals 8.7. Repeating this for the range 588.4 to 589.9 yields 6.9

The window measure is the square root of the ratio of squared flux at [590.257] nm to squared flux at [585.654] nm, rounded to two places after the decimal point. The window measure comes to 0.97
